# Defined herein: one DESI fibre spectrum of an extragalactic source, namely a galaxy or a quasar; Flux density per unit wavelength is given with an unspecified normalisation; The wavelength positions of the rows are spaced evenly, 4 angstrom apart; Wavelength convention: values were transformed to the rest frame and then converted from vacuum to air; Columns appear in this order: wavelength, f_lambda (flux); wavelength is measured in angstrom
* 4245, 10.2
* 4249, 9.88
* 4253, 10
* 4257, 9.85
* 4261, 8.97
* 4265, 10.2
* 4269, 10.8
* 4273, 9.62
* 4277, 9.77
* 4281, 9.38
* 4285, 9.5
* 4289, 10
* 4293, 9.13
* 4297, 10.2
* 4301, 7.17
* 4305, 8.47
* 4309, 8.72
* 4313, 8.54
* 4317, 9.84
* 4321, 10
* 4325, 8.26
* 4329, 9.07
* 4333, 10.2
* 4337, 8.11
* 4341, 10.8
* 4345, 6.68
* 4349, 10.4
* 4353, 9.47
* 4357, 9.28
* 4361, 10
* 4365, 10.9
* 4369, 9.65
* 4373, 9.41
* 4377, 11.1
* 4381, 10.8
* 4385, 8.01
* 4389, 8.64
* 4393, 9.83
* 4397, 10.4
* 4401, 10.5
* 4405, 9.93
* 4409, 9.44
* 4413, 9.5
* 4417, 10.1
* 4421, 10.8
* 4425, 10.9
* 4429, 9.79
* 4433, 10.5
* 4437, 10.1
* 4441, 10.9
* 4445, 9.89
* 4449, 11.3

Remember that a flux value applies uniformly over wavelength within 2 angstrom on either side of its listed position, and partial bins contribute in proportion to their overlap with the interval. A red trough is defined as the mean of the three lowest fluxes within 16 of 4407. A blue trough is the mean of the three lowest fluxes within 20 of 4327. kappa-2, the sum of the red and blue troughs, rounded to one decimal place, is 17.3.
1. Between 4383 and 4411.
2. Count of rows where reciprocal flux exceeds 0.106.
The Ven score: 2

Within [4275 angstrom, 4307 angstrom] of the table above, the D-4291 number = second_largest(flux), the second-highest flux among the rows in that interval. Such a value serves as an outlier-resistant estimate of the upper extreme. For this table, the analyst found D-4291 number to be 10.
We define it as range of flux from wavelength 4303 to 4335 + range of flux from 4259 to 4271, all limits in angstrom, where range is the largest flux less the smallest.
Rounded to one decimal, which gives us 3.8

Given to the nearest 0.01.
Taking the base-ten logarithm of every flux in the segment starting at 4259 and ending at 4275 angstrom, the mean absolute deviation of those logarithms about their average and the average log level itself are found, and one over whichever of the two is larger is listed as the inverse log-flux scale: 1.01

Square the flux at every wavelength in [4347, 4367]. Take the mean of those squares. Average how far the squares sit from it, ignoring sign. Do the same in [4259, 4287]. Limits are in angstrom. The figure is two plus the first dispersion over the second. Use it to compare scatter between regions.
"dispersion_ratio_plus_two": 3.20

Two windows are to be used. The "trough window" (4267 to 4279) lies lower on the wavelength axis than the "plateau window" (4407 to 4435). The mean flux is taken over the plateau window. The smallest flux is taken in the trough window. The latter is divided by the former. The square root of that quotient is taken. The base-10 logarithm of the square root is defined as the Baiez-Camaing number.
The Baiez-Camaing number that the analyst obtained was -0.012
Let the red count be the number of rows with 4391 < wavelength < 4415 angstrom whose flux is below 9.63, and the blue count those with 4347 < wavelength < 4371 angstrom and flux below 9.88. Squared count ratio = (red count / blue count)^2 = 0.4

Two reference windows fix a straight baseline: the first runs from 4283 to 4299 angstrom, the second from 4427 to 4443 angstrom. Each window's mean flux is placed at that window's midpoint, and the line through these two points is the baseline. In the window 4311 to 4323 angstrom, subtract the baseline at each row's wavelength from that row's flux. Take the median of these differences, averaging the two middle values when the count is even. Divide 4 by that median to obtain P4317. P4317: 186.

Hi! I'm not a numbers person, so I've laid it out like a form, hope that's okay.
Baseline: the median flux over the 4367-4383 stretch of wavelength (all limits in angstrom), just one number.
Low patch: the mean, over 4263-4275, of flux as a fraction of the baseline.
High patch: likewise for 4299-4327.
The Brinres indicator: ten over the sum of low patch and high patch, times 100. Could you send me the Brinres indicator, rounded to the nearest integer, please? 540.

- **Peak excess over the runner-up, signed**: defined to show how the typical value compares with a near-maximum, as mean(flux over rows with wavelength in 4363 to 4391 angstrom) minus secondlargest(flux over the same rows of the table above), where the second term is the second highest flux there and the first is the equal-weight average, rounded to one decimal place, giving -1.1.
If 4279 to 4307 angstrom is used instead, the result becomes -0.9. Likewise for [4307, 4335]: -0.8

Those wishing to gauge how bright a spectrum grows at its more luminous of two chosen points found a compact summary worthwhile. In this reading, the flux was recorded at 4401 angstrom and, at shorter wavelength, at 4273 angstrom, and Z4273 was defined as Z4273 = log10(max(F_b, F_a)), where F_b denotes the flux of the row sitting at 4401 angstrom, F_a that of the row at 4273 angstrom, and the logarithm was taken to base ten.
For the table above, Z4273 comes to 1.02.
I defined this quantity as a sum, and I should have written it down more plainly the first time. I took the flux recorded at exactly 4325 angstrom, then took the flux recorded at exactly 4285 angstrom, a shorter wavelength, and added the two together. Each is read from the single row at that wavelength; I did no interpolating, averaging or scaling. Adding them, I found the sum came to 17.8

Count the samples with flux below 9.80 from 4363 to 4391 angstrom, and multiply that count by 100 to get 400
